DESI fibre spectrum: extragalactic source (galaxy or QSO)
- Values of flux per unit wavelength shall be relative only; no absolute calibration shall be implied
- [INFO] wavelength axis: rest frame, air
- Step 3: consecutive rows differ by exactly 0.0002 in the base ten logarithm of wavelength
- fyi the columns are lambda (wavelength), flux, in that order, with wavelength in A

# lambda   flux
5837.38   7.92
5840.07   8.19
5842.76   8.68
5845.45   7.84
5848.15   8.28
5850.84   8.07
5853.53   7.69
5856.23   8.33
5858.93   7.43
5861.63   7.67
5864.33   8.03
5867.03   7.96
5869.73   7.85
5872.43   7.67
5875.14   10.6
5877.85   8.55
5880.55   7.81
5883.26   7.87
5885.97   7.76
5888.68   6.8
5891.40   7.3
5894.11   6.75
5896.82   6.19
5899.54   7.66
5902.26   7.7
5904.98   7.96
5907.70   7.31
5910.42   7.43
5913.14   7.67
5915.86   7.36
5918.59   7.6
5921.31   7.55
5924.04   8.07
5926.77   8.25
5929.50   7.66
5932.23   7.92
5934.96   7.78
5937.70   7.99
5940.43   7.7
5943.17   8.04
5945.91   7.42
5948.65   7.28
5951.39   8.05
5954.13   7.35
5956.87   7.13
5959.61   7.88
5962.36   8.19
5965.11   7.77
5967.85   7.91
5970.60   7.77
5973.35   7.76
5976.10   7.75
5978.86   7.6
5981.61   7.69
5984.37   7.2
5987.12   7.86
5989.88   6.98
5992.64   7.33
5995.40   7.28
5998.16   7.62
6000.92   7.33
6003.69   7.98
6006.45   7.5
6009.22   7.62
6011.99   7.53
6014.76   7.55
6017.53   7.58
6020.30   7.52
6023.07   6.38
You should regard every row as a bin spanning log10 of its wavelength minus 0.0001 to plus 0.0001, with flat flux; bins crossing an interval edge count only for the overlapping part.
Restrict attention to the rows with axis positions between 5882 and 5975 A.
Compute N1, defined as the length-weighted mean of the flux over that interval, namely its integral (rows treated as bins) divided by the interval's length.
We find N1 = 7.6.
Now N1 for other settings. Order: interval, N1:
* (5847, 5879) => 8.2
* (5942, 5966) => 7.7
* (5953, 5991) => 7.6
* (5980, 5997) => 7.4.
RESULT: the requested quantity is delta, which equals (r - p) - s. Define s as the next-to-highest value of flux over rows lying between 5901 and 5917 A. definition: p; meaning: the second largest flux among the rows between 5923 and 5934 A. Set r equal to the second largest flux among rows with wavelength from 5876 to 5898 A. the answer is -7.90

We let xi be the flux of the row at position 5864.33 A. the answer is 8.03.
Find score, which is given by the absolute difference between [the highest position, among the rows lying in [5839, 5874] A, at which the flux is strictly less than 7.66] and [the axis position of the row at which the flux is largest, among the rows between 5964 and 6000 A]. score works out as 108.9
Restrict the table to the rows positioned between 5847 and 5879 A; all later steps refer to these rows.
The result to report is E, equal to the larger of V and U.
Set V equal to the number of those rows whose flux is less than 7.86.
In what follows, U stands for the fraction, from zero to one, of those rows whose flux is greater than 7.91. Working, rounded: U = 0.6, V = 5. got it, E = 5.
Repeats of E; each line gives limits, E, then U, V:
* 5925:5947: 4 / 0.5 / 4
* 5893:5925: 10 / 0.2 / 10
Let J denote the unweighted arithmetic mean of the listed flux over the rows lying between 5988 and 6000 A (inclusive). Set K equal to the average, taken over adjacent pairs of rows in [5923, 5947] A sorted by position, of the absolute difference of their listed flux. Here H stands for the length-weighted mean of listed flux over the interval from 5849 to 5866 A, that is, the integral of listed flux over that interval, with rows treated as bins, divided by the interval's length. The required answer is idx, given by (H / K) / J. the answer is 3.3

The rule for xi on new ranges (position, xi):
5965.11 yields 7.77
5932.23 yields 7.92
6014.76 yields 7.55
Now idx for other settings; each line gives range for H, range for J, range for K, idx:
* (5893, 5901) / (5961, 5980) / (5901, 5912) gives 2.6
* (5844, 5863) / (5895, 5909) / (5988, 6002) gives 4.2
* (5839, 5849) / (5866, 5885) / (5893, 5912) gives 1.9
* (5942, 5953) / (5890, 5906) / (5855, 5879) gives 1.2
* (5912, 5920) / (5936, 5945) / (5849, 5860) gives 1.5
